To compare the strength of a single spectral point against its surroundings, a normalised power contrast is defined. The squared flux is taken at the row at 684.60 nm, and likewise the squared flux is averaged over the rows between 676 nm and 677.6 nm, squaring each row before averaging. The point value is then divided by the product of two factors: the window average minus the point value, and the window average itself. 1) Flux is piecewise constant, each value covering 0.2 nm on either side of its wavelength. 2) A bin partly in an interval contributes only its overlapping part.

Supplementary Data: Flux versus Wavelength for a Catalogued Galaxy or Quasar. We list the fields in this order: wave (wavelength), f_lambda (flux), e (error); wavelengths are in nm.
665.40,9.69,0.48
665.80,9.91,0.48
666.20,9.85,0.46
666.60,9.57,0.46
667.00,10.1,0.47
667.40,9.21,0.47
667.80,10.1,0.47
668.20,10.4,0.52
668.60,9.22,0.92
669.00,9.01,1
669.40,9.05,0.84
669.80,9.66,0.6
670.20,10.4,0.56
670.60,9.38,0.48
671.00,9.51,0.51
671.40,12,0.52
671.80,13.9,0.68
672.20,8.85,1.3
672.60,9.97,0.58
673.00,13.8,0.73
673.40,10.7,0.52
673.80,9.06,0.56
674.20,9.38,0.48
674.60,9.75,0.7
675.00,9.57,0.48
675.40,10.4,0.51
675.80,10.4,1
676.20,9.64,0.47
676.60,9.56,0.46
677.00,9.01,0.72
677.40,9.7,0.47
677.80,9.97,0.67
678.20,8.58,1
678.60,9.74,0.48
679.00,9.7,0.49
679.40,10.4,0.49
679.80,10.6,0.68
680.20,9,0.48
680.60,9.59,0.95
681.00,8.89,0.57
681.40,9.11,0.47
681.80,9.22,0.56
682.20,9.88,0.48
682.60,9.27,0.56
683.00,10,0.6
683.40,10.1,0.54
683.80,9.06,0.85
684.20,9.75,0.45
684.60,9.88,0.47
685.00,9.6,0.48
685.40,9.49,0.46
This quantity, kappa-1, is -0.14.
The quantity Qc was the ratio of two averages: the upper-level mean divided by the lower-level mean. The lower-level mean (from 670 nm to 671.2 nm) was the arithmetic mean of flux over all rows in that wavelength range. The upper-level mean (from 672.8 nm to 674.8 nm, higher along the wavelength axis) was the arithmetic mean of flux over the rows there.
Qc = 1.08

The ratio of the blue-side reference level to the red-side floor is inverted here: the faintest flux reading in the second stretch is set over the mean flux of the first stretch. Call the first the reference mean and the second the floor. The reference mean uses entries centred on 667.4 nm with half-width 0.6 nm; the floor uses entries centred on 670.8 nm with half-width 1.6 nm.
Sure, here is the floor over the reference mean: 0.903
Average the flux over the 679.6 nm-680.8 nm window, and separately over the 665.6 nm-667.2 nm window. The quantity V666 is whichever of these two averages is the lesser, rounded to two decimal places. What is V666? 9.73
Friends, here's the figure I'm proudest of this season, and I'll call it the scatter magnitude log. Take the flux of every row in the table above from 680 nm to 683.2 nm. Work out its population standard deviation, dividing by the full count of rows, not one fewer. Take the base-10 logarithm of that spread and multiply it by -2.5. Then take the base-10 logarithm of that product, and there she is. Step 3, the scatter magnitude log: 0.0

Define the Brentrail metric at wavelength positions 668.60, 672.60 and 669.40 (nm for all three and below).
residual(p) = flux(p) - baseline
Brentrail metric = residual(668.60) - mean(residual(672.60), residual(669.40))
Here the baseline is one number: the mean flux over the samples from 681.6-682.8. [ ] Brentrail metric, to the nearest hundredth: -0.29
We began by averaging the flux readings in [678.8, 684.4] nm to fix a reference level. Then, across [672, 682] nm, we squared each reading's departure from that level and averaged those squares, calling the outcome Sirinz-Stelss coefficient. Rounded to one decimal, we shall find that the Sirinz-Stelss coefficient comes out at 1.0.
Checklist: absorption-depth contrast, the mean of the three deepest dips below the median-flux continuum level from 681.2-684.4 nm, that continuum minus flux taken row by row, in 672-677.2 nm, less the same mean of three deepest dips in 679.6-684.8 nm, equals 0.010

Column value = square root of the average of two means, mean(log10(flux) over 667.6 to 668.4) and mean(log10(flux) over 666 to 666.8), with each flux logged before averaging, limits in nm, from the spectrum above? 1.00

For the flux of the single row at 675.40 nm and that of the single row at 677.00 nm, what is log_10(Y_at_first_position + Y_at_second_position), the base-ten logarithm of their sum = 1.29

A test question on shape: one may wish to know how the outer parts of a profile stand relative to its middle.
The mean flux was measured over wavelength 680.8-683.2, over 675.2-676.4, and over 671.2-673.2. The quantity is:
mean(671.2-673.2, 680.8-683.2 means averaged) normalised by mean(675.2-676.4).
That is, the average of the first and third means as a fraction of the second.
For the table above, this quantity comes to 1.04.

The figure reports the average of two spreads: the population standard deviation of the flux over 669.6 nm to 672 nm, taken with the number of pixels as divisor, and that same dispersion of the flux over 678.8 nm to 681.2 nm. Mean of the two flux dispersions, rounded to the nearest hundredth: 1.14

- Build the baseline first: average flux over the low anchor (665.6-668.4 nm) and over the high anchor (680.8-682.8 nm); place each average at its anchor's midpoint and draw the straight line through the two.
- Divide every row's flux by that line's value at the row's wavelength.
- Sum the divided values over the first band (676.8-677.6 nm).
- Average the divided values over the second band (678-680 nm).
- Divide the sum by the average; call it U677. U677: 1.9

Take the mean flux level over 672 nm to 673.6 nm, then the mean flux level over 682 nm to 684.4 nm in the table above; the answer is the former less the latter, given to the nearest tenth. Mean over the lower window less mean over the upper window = 1.2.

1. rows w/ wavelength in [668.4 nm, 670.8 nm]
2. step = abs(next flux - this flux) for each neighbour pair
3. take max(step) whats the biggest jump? 1.02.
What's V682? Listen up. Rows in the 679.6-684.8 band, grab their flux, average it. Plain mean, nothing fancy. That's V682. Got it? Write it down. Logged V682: 9.6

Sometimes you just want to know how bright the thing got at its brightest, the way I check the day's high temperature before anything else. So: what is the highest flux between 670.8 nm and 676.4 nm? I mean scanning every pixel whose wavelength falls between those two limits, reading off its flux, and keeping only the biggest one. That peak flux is 13.9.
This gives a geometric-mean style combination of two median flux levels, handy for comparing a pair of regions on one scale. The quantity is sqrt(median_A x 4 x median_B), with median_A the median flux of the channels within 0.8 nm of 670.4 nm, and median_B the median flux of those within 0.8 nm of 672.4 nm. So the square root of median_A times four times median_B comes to 21.3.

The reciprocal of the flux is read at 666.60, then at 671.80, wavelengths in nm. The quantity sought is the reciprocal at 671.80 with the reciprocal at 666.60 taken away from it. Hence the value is -0.0326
